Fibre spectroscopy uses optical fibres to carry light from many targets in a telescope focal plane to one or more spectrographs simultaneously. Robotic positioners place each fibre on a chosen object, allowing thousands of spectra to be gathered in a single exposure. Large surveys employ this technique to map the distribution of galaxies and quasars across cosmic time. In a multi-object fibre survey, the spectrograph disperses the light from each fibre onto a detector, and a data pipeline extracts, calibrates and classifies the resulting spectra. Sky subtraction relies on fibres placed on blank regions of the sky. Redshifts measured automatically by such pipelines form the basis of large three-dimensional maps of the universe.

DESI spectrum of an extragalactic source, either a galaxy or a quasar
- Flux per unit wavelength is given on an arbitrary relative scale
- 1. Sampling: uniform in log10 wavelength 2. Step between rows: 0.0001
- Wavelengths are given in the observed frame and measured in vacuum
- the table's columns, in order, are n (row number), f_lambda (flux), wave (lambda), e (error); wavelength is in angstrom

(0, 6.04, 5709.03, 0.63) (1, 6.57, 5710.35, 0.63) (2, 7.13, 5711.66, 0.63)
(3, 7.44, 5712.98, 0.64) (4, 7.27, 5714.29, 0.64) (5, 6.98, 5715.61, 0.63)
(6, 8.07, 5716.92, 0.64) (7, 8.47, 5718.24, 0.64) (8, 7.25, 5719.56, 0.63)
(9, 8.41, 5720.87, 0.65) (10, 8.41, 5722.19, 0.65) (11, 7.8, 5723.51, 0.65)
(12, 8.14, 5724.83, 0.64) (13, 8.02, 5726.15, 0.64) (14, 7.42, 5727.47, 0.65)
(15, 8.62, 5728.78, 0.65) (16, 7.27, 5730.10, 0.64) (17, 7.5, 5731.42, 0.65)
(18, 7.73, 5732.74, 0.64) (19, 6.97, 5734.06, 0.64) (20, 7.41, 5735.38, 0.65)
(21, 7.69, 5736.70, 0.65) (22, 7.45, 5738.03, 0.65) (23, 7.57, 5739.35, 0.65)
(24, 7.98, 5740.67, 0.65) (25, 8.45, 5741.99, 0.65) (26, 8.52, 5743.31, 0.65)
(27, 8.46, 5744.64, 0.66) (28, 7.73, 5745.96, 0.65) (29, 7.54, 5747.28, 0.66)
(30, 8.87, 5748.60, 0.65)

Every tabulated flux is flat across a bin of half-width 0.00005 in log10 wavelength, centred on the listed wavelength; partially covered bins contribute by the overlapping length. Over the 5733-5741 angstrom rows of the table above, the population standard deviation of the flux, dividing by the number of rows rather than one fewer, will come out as 0.31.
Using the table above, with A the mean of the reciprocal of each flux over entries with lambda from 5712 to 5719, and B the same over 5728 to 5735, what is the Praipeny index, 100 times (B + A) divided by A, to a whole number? 200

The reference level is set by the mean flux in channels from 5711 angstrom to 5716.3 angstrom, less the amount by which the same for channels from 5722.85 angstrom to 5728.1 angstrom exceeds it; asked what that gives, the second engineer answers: 6.6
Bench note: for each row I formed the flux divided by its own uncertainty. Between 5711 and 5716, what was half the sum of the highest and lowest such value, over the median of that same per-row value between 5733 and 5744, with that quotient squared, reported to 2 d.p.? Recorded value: 0.94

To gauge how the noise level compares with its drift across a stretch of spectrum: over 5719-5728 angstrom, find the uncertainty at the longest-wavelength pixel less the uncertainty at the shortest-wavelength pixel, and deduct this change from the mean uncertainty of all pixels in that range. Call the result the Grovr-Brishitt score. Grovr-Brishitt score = 0.624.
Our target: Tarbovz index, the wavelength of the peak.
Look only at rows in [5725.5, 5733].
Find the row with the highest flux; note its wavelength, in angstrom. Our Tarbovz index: 5728.78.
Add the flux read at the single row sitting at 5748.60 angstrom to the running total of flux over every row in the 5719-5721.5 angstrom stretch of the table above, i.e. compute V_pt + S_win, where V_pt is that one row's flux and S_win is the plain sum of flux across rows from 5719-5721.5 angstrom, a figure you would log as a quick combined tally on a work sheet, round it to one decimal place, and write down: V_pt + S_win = 24.5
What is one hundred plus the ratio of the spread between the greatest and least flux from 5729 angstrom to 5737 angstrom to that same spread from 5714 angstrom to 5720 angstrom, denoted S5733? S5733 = 101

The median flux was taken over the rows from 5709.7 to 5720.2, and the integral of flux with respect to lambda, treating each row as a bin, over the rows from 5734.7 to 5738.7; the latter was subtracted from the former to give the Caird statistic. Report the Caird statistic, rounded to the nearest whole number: -23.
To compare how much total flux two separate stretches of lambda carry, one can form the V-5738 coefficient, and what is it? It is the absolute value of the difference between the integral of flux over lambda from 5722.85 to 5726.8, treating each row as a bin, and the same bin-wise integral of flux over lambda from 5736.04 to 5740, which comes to 1.6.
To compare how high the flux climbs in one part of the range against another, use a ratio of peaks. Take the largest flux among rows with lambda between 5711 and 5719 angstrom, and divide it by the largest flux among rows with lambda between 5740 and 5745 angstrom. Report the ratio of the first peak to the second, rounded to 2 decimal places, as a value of 0.99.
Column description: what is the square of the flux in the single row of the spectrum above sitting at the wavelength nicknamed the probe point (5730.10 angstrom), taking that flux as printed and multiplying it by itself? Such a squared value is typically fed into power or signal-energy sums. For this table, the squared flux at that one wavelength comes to 52.9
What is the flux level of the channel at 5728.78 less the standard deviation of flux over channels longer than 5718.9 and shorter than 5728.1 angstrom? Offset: 8.2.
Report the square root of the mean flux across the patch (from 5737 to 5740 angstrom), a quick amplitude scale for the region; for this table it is 2.74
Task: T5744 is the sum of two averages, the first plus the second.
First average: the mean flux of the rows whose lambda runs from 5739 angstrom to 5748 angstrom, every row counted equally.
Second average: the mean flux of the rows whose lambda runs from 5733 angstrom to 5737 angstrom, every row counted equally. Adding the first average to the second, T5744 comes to 15.4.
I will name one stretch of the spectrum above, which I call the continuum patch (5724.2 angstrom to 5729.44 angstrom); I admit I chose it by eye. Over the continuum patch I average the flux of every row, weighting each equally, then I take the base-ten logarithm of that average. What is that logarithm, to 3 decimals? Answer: 0.906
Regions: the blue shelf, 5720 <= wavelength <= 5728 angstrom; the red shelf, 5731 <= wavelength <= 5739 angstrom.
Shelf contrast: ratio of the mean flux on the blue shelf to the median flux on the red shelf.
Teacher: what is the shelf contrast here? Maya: 1.07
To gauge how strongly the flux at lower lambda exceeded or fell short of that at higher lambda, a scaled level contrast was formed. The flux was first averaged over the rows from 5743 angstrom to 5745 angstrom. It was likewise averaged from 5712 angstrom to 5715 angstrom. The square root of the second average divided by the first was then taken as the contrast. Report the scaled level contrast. 0.93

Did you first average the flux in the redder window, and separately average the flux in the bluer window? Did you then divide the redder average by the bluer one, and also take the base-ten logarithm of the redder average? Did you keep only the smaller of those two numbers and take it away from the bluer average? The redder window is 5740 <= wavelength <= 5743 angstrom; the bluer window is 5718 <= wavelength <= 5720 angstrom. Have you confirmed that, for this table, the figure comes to 6.9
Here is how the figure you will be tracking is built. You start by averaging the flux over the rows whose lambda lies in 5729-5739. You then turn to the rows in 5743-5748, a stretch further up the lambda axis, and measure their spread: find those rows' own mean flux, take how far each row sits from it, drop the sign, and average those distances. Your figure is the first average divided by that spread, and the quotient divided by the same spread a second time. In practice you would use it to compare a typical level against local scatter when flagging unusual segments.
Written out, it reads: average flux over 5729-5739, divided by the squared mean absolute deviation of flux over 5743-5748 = 41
